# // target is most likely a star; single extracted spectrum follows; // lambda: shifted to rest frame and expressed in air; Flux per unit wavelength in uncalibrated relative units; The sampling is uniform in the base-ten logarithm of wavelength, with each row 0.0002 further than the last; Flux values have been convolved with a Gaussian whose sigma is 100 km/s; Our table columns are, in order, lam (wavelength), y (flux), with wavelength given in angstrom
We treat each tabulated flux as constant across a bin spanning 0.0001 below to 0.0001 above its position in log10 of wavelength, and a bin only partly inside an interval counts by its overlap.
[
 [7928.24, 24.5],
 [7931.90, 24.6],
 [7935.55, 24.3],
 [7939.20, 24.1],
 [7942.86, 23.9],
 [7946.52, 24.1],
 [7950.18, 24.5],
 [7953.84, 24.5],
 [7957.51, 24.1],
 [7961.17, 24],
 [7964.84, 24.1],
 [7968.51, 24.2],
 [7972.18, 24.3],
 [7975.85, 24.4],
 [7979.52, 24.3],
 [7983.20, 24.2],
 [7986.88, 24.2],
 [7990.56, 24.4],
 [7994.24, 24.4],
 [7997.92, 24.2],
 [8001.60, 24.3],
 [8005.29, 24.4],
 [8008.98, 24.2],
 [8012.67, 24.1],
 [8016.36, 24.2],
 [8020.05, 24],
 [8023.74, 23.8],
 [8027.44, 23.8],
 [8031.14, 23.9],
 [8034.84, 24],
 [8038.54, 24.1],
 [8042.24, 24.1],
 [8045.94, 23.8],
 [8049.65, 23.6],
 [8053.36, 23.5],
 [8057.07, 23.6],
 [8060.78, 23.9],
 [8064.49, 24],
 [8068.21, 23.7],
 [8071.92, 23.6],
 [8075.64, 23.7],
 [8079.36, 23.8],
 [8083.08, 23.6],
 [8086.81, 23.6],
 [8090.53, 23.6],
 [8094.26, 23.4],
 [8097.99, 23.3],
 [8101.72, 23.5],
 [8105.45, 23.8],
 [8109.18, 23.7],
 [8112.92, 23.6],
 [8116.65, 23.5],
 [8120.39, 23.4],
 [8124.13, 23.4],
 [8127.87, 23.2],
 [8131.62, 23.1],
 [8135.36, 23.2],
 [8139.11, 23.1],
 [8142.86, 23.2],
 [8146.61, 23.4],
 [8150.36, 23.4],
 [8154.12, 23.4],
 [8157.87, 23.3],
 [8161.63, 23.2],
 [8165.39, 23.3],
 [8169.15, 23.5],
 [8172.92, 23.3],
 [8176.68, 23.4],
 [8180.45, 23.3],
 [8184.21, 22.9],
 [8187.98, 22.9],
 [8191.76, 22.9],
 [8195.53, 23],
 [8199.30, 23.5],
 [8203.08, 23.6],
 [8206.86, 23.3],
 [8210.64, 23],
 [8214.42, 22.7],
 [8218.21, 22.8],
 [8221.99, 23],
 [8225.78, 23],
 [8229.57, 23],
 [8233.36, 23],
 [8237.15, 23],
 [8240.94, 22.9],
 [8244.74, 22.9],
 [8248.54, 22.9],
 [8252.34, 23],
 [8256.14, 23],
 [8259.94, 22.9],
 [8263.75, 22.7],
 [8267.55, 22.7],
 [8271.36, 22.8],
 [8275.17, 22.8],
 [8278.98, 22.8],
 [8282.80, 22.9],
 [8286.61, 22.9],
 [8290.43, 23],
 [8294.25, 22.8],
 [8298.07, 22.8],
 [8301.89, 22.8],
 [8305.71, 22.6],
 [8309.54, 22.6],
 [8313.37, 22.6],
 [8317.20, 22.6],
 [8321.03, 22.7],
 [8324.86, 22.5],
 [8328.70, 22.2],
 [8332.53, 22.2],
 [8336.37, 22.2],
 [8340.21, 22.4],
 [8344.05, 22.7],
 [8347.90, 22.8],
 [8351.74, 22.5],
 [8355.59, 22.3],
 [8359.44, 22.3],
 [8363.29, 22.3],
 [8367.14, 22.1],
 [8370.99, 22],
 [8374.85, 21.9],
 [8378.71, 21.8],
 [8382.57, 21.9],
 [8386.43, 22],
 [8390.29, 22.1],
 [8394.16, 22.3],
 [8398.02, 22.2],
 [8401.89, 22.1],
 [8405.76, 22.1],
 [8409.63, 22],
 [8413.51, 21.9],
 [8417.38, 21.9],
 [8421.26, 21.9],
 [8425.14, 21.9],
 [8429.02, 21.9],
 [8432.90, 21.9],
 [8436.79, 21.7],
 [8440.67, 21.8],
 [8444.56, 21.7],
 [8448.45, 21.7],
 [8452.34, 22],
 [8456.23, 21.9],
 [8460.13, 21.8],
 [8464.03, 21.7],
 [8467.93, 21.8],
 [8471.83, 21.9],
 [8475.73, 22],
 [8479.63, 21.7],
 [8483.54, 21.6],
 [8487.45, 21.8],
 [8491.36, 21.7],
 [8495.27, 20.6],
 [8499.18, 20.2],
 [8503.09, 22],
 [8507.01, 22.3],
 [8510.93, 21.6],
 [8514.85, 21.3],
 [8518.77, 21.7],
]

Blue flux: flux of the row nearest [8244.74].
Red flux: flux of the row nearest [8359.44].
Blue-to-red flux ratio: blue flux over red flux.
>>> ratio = 1.03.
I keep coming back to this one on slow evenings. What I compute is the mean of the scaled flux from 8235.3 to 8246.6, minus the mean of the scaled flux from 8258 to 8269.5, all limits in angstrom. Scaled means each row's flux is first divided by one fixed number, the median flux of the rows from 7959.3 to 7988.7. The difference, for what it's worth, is 0.007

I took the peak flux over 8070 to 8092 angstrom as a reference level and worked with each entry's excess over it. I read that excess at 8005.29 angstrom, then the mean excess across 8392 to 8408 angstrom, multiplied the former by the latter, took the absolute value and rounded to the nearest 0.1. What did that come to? 1.0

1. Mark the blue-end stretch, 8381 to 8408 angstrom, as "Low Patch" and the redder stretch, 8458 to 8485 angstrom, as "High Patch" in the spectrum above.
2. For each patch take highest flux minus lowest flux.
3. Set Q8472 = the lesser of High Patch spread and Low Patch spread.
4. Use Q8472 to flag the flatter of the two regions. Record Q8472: 0.4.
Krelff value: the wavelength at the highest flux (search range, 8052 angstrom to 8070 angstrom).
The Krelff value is 8064.49 angstrom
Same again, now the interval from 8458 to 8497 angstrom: 8475.73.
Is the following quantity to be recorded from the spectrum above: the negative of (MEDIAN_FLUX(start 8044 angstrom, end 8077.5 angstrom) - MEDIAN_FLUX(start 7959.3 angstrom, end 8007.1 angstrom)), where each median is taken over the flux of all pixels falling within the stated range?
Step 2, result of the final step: 0.6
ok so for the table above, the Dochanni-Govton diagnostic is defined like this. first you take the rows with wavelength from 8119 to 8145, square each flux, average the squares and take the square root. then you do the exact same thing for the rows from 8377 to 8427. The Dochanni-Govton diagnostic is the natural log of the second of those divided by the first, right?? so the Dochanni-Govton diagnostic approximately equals -0.054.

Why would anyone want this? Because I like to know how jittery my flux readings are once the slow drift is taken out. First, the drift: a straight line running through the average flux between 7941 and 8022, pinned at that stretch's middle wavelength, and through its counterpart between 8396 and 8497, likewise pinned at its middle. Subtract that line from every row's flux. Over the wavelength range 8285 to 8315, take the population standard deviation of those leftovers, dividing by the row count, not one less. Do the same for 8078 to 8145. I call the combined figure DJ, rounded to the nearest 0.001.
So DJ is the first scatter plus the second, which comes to 0.259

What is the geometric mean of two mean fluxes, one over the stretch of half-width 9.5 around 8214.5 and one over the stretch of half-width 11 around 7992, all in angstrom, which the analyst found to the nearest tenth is 23.6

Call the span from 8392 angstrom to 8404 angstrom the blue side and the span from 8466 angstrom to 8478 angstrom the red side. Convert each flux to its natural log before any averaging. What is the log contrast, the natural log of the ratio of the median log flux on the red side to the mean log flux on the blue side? -0.004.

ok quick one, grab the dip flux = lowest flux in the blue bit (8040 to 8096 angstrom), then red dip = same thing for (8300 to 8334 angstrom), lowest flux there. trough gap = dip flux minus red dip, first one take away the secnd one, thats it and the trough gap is 1.20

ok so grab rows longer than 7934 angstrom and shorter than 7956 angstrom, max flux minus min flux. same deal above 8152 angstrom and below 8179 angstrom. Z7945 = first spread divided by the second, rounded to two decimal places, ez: 2.00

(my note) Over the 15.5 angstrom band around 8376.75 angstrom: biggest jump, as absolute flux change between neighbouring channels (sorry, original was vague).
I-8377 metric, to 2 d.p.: 0.10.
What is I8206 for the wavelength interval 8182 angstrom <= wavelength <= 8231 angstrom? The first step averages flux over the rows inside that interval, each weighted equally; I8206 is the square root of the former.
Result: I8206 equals 4.80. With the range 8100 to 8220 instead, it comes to 4.82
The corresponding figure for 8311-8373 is 4.73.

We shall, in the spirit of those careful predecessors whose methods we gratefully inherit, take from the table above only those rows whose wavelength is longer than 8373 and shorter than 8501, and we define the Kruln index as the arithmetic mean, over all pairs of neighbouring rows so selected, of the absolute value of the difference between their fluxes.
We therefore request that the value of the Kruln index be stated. 0.14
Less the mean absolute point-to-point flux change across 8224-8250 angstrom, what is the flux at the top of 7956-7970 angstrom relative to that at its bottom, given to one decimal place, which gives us 0.1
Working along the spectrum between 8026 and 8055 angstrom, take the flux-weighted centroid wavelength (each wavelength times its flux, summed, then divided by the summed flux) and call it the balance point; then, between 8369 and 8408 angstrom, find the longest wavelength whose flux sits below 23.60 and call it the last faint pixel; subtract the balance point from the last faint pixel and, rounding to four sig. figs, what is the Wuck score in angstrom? 365.4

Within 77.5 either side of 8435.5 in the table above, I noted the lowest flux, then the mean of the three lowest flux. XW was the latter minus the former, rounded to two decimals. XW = 0.60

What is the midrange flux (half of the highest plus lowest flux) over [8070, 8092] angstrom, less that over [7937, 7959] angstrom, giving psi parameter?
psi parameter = -0.5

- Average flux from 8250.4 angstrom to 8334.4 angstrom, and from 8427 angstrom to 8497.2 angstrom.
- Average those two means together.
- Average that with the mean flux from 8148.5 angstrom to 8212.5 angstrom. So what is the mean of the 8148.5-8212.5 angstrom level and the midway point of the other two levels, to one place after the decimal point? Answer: 22.7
